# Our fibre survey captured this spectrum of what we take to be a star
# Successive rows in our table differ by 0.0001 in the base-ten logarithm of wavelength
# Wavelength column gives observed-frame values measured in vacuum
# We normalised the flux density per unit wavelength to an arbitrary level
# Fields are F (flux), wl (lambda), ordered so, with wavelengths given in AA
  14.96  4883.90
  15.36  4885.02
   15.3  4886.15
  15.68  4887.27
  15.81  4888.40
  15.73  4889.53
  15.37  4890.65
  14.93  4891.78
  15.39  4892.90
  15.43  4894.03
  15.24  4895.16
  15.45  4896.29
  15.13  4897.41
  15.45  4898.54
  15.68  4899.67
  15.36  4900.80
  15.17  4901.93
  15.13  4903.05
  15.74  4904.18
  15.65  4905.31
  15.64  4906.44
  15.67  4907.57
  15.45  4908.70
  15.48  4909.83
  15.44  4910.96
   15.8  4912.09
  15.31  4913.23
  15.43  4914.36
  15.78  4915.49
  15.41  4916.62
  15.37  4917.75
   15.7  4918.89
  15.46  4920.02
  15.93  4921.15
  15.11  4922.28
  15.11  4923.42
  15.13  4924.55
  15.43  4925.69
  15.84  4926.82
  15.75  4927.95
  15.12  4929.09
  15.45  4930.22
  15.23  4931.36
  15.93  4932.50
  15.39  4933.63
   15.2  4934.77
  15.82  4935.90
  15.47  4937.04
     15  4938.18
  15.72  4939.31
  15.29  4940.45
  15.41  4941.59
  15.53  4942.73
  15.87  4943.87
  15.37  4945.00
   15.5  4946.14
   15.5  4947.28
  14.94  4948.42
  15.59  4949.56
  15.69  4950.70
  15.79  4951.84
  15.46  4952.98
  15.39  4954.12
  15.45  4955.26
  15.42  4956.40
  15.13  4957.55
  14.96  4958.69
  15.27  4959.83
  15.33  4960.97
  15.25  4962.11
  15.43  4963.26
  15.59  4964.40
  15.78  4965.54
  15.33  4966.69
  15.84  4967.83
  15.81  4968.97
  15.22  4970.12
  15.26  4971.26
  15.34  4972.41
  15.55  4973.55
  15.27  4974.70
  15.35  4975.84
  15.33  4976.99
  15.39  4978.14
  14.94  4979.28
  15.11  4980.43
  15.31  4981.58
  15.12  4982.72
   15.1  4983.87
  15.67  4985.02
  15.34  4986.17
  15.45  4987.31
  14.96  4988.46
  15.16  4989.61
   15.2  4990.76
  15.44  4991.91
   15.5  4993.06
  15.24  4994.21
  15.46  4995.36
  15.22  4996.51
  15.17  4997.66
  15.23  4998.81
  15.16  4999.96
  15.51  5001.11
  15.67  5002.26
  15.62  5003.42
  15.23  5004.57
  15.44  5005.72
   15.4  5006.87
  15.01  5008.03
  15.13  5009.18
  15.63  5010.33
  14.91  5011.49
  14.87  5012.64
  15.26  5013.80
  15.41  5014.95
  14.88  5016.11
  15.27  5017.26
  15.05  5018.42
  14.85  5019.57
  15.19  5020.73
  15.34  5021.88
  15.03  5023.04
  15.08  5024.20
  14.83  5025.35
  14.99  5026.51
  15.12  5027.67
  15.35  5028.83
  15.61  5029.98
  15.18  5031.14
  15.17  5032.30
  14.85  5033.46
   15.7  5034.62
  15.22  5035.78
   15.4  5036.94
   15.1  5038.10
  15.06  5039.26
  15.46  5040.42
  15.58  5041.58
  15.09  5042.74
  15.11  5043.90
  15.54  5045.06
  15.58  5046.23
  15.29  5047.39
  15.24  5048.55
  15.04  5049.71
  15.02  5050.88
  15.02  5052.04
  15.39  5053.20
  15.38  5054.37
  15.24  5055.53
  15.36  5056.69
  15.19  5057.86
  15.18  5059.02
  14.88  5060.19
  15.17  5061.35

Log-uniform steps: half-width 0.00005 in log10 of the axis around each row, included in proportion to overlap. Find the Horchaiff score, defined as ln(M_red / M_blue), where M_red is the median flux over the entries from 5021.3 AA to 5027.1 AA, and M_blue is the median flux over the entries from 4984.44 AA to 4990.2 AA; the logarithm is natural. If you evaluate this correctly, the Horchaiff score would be -0.020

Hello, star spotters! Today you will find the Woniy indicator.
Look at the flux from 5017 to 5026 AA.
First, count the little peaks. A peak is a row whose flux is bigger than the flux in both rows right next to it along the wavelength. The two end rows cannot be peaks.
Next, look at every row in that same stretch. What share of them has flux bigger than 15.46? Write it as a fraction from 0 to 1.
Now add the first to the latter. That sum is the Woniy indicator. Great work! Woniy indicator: 2.0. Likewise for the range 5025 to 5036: 2.2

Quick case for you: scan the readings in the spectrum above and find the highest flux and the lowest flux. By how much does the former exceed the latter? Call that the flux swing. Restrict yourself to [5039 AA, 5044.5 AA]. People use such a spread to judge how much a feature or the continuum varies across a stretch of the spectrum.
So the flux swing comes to 0.52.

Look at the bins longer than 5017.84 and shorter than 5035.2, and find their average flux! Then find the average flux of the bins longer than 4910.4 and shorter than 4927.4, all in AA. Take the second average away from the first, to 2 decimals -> -0.33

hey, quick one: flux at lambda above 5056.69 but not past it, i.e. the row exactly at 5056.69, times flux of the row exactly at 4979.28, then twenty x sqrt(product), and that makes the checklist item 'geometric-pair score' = 303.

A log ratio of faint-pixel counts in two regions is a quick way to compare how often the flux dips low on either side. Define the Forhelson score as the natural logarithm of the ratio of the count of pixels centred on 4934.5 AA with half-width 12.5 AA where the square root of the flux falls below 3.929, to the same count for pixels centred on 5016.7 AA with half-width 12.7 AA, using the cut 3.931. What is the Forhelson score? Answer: -0.56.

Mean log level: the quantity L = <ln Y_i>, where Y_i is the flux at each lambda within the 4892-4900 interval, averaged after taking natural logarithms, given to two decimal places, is 2.73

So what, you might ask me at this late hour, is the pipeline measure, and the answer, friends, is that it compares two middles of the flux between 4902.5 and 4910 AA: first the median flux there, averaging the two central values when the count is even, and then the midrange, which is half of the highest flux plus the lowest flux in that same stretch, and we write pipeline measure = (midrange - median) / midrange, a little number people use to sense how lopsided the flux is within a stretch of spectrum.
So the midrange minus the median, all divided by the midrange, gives -0.013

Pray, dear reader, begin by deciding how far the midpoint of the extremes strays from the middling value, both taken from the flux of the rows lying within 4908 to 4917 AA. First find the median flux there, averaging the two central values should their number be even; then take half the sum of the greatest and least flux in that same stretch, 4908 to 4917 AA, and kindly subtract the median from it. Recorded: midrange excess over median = 0.11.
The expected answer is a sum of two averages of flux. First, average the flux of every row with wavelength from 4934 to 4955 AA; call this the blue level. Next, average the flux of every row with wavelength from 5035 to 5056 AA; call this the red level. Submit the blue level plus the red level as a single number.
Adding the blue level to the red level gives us 30.7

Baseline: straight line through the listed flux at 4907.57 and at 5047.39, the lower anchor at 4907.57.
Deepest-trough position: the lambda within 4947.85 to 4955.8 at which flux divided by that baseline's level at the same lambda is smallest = 4948.42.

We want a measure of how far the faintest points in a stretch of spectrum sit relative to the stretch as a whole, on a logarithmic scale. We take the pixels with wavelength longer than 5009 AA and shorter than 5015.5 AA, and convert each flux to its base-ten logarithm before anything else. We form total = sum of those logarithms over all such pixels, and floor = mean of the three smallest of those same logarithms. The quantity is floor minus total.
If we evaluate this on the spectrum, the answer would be -5.9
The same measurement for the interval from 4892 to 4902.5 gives -9.5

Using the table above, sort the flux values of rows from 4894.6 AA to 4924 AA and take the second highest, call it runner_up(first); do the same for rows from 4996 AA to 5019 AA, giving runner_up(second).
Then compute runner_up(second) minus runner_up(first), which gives -0.17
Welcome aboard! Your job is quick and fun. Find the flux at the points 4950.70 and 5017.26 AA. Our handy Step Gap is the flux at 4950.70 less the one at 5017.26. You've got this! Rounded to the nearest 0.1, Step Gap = 0.4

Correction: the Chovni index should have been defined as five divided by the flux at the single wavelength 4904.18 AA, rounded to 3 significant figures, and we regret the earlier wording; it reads 0.318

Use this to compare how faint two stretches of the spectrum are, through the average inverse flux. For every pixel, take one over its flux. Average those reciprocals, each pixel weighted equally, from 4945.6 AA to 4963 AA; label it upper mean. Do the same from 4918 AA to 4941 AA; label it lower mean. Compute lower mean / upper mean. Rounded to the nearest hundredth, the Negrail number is 1.00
